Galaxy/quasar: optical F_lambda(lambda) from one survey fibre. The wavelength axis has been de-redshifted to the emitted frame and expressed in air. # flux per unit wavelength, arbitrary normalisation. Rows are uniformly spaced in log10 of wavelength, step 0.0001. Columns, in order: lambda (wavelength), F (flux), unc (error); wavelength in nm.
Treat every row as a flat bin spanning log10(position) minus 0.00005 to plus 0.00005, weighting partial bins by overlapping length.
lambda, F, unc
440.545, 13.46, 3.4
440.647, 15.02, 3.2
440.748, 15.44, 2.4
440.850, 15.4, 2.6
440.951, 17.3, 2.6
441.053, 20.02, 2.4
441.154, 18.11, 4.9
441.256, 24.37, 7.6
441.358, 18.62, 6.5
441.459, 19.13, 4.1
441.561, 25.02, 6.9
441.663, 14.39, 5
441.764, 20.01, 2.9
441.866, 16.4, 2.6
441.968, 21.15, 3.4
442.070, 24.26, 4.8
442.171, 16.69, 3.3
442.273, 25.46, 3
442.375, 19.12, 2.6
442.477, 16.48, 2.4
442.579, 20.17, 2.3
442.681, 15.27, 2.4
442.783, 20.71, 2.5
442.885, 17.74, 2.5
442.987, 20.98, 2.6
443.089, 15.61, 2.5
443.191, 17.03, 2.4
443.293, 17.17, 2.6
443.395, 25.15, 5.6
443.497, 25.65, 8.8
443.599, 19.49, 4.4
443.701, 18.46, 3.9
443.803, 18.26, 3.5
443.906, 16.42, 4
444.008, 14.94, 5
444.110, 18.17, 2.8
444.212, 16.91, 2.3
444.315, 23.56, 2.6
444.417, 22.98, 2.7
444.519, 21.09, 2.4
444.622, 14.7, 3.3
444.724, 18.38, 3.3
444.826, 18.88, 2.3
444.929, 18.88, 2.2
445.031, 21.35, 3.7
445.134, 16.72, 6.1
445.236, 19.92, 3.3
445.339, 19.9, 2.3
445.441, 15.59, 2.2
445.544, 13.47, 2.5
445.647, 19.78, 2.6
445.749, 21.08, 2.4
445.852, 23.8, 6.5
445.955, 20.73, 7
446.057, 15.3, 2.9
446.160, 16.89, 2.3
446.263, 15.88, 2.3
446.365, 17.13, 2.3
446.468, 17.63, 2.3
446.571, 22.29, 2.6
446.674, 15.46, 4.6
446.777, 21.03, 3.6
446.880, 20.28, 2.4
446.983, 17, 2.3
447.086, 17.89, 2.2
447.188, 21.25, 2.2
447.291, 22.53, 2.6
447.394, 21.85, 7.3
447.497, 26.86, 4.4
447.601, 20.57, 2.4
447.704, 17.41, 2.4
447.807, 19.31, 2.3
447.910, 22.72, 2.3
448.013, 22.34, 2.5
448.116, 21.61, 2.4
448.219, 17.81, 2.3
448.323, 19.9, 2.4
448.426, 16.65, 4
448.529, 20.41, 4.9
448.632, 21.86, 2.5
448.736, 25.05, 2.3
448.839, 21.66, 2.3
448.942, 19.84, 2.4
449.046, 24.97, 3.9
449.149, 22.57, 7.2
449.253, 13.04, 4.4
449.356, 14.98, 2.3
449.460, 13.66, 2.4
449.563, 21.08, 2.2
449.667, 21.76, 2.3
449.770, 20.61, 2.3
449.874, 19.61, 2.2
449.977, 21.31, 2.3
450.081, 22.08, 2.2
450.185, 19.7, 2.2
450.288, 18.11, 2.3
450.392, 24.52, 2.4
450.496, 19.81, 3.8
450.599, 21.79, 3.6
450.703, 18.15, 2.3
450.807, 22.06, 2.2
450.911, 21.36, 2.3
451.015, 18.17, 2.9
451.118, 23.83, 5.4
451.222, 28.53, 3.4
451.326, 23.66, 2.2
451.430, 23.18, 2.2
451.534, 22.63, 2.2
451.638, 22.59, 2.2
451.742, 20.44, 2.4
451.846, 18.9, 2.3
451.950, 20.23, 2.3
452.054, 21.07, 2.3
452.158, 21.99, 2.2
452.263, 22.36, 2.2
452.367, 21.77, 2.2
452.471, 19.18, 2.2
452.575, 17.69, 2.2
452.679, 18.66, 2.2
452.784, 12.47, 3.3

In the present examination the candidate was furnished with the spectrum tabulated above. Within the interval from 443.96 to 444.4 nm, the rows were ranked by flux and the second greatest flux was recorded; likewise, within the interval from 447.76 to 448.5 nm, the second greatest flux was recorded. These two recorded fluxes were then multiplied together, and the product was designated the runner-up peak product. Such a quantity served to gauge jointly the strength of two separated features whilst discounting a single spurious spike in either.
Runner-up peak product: 406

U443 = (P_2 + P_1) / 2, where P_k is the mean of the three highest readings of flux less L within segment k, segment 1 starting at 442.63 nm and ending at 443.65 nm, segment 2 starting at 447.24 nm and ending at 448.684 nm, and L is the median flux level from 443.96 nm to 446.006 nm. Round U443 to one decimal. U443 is 4.7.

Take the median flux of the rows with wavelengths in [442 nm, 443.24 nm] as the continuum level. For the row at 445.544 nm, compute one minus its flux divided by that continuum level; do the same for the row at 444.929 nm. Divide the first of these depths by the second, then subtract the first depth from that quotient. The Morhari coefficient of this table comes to -11.3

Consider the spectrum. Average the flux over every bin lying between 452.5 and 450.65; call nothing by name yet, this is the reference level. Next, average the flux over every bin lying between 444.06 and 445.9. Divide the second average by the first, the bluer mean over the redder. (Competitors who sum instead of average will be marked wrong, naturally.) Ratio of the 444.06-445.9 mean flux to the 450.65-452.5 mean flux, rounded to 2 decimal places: 0.88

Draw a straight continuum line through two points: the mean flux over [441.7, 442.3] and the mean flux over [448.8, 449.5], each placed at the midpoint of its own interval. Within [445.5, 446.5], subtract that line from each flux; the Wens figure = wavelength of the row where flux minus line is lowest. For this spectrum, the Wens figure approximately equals 445.544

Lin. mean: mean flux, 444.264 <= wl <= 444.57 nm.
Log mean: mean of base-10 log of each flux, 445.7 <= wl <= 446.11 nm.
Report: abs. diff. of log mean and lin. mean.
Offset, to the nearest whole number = 21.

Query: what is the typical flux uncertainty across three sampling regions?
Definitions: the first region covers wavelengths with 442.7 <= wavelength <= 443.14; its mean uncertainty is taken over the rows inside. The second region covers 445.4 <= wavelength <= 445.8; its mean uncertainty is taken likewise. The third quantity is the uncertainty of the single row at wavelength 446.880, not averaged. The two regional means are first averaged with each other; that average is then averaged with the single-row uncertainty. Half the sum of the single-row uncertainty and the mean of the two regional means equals 2.44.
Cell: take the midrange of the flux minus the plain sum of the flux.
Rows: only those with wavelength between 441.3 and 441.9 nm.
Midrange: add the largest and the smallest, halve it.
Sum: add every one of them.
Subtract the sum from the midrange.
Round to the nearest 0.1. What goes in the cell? -93.9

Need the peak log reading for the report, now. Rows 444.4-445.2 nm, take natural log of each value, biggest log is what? 3.13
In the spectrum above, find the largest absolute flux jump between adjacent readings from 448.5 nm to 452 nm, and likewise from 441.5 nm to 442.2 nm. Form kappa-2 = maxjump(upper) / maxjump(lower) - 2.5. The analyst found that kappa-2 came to -1.60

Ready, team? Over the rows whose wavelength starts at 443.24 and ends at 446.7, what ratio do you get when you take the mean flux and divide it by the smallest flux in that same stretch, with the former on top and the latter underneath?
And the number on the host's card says 1.40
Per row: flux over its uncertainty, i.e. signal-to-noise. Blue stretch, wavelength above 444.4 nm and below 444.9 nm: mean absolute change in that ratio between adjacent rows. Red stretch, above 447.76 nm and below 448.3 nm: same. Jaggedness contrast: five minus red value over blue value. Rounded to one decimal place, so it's 4.6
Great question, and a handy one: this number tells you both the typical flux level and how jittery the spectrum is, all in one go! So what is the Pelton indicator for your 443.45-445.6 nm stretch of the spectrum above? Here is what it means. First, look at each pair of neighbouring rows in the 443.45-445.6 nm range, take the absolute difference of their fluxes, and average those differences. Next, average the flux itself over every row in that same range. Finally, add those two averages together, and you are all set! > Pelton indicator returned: 21.3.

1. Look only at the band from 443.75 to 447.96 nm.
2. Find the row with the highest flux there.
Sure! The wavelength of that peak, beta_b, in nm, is 447.497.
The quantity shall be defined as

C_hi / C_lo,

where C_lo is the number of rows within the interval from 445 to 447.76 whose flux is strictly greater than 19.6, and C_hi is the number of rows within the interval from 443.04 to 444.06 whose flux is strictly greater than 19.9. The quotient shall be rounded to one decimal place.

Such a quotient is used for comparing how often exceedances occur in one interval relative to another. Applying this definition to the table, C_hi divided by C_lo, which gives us 0.1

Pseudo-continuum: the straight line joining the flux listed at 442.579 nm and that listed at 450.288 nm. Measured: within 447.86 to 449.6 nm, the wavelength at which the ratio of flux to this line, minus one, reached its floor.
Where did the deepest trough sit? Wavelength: 449.253 nm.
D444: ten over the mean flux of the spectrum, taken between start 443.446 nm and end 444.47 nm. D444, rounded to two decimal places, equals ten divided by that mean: 0.51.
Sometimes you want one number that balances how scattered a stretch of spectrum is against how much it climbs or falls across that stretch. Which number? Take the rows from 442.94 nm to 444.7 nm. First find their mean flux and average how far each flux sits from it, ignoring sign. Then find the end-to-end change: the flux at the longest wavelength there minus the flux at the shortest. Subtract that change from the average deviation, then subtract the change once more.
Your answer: 15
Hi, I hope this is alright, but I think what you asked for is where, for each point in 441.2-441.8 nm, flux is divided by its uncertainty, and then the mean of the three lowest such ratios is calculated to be 3.0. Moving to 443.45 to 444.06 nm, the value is 3.3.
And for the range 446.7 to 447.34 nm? 7.1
